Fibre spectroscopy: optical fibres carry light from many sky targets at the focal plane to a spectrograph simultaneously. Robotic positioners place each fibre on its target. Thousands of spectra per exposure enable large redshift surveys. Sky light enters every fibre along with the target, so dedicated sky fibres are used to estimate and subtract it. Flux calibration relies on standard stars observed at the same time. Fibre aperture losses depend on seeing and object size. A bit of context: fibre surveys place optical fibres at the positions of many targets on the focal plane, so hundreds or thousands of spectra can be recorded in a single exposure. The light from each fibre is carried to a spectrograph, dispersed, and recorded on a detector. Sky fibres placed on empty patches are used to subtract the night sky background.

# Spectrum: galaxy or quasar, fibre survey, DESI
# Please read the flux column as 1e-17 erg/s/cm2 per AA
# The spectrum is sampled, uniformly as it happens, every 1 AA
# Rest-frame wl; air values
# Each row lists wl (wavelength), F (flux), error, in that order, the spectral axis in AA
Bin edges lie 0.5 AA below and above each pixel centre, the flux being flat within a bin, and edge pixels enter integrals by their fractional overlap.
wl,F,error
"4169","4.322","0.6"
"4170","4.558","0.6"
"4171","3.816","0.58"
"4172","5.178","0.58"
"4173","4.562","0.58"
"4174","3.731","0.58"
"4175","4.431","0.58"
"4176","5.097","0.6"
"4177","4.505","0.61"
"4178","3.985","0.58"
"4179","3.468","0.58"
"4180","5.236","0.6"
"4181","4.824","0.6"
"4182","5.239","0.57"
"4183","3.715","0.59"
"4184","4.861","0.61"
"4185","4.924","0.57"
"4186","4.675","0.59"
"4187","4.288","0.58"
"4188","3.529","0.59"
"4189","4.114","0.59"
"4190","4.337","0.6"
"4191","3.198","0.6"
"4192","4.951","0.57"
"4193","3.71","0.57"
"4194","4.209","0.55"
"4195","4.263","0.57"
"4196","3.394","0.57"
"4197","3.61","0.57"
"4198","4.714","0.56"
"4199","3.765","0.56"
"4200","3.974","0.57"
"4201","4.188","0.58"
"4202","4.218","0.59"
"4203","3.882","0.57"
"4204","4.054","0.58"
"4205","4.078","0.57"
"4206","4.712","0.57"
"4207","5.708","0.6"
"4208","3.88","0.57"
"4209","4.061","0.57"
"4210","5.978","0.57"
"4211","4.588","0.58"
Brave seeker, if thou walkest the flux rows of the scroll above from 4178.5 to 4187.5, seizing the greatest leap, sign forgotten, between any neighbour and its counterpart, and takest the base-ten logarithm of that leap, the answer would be 0.25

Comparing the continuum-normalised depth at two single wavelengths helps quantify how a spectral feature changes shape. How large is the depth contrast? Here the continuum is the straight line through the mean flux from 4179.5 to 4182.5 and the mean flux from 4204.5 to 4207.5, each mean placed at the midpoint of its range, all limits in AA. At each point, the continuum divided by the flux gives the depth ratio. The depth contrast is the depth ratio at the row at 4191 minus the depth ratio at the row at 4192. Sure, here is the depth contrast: 0.55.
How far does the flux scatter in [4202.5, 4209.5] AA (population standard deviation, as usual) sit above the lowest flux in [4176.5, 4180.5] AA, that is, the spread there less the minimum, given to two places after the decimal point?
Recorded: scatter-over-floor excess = -2.85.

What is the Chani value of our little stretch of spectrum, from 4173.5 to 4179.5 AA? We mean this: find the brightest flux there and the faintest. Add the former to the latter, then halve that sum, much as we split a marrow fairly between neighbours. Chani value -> 4.28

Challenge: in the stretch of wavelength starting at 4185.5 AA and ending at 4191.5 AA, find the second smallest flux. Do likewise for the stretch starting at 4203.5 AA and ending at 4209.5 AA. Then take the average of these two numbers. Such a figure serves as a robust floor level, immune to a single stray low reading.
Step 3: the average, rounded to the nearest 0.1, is 3.8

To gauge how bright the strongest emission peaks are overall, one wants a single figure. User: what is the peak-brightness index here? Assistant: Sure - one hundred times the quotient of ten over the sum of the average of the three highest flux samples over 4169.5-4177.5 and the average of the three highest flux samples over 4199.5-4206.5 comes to 107.3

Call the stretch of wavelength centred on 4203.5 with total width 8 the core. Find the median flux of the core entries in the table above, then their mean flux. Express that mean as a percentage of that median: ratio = 105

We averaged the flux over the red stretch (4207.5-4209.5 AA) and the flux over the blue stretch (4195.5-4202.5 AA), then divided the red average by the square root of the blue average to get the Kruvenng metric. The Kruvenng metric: 1.99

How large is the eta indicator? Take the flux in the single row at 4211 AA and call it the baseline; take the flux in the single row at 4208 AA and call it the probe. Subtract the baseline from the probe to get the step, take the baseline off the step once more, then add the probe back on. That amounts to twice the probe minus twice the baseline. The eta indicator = -1.4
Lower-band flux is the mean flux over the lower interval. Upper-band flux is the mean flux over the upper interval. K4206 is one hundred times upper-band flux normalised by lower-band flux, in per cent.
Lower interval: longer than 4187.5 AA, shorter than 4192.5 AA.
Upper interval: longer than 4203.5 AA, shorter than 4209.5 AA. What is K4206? 110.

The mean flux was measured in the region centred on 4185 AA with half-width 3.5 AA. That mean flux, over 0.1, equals 45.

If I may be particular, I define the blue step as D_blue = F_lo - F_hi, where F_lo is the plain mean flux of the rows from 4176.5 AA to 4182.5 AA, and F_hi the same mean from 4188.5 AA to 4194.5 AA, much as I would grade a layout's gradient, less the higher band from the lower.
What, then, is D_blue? 0.46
